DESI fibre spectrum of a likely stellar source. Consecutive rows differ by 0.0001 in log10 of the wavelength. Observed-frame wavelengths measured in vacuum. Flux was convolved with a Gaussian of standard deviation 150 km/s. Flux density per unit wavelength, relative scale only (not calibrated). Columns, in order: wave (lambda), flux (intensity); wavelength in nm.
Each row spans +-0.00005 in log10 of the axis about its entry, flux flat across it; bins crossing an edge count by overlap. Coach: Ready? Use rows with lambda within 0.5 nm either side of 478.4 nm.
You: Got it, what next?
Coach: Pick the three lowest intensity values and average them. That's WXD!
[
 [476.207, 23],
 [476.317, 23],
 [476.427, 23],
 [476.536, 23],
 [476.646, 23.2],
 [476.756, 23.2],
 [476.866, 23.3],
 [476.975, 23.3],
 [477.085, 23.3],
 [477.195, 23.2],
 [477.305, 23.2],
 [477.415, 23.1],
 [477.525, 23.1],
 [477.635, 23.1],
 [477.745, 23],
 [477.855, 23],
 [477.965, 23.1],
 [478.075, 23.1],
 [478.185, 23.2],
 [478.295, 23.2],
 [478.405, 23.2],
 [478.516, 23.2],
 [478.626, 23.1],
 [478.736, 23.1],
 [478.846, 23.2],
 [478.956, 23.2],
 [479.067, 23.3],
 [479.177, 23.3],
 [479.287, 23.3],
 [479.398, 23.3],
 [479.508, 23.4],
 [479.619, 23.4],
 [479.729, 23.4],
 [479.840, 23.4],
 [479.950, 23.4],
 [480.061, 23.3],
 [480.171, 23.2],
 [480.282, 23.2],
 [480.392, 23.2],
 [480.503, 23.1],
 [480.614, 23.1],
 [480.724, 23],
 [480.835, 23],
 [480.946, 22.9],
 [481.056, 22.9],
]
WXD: 23.1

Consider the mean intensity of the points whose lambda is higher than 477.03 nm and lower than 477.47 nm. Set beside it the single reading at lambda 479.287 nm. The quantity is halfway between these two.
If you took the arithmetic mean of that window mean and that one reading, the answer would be 23.2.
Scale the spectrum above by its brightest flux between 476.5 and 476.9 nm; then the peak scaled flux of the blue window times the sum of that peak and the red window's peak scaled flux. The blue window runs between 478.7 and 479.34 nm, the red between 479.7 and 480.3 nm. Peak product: 2.00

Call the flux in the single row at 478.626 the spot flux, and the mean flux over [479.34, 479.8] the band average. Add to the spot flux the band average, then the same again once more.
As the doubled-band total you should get 69.8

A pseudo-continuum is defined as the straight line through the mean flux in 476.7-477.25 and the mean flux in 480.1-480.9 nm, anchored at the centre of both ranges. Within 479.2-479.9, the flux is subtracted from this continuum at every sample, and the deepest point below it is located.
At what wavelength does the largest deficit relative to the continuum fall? 479.287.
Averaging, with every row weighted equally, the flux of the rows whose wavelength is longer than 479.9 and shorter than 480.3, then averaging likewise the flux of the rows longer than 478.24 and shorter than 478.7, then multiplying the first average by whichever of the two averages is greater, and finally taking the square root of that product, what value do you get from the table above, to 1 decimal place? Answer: 23.3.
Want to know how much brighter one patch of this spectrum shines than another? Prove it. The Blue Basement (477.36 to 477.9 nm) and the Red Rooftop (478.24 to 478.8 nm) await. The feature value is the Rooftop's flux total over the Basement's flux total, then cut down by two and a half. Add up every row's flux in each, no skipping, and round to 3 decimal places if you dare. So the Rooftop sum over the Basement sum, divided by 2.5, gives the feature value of 0.402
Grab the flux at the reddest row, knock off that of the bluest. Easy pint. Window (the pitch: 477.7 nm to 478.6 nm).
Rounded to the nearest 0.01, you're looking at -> 0.20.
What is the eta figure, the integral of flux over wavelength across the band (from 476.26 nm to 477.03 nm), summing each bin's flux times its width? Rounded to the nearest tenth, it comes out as 17.8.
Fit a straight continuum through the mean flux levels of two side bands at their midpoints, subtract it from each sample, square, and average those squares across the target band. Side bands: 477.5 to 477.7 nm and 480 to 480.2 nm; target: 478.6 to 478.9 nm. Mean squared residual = 0.003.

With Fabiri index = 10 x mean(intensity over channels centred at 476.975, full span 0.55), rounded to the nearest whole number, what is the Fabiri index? 233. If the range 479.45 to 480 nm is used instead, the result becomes 234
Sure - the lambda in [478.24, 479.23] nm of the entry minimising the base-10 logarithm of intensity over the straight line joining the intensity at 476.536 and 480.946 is 478.626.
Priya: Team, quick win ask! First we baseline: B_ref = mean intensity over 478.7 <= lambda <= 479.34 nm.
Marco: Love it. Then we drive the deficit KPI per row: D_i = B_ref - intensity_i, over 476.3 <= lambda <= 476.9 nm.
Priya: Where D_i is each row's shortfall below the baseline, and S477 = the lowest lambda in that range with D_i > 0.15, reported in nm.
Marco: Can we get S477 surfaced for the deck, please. 476.317 nm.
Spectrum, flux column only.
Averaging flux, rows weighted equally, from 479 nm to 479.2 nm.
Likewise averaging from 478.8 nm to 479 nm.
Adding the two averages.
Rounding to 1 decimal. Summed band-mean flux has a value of 46.5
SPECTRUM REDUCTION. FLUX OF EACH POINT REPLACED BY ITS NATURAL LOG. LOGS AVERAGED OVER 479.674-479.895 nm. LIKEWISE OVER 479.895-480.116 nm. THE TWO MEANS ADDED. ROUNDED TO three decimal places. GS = 6.303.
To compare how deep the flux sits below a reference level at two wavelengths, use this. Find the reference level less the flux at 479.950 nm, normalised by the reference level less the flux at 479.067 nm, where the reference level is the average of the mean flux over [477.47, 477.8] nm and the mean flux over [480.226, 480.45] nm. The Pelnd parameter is 2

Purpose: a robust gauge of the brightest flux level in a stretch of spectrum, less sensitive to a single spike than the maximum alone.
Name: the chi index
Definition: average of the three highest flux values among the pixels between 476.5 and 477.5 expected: 23.3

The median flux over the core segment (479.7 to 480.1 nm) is 23.4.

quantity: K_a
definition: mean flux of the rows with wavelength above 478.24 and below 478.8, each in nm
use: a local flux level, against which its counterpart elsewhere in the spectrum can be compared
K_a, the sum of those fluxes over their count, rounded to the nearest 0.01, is 23.16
